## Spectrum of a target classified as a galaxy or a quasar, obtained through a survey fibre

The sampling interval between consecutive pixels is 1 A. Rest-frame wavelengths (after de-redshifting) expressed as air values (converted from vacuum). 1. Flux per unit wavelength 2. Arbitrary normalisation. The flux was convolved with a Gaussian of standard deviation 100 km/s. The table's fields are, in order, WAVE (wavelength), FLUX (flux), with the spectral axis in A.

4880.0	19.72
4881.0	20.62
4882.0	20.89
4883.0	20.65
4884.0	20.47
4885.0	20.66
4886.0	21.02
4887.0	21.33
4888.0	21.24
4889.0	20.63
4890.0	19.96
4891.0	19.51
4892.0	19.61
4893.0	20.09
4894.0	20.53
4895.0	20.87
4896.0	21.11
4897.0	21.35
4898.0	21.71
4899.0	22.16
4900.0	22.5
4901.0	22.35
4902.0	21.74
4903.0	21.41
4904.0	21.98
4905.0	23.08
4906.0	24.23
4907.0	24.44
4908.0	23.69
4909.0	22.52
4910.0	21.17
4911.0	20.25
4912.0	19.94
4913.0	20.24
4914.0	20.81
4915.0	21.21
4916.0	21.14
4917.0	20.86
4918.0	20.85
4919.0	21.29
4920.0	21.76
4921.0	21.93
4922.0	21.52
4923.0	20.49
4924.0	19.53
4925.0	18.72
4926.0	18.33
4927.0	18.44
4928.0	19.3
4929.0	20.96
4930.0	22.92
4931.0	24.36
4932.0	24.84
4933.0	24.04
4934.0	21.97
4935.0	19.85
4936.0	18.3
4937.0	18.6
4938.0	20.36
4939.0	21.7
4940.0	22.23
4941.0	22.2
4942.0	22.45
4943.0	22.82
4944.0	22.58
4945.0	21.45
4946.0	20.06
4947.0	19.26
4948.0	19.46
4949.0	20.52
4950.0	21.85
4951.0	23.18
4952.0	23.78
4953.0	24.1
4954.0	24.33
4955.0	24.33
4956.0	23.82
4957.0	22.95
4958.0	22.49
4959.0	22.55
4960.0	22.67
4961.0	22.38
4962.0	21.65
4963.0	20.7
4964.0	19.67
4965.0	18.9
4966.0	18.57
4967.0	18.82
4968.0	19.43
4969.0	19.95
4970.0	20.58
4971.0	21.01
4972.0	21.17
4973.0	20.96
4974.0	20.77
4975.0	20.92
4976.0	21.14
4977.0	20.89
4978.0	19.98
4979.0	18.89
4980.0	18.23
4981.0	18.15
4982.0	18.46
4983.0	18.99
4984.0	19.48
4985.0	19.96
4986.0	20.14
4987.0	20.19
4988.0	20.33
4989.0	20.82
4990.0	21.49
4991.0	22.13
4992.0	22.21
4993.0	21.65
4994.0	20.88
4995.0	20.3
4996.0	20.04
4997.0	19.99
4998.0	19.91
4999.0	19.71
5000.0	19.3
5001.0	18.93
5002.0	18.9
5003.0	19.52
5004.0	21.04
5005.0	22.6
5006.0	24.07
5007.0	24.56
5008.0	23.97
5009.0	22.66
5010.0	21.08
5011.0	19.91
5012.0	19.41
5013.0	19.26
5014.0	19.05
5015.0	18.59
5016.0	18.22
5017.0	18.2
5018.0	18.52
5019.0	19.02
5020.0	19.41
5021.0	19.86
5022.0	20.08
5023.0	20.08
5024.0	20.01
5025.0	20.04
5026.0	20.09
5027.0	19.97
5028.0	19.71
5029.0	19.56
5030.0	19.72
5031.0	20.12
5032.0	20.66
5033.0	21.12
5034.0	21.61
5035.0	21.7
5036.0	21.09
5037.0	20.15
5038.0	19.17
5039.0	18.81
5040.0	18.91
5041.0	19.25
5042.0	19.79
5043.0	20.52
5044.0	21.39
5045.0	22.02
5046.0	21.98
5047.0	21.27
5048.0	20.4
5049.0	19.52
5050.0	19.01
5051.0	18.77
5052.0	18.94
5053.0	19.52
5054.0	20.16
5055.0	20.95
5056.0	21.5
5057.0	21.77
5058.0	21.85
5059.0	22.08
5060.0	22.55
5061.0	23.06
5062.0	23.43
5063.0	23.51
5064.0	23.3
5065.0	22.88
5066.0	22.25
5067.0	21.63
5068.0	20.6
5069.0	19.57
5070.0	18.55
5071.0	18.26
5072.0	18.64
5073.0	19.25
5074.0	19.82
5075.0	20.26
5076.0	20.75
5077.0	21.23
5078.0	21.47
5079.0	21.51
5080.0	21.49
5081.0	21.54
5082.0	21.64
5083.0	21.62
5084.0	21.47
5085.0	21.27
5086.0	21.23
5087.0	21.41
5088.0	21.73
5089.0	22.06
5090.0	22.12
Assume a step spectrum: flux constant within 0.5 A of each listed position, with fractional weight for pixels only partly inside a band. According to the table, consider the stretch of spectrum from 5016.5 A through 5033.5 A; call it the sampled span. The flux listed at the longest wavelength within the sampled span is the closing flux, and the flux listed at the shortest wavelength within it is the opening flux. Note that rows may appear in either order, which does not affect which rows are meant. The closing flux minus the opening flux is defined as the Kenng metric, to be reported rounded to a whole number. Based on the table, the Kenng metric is 3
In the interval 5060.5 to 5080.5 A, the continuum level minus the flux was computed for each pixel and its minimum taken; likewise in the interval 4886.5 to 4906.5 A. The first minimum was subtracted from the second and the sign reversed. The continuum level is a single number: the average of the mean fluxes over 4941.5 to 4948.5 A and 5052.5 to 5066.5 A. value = 0.72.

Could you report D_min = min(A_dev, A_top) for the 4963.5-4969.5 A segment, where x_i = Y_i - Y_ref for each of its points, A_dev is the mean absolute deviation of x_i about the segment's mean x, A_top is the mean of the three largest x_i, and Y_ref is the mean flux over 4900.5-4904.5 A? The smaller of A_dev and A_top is -2.2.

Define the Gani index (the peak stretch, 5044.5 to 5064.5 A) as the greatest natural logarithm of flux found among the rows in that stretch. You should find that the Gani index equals 3.16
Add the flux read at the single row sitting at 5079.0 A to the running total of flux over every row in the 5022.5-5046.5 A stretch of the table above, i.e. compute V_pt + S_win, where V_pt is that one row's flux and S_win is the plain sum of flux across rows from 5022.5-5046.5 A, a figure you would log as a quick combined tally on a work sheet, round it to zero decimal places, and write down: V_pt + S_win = 509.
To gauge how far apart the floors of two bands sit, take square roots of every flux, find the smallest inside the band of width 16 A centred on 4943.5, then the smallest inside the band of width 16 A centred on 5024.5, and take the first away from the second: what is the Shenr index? -0.01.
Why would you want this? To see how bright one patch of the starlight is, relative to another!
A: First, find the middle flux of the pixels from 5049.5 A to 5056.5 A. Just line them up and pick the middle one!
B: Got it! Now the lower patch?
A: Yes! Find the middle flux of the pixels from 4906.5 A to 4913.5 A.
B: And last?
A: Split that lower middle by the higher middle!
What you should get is 1.08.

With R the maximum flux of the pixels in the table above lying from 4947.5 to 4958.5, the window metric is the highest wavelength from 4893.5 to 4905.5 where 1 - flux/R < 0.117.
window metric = 4905.0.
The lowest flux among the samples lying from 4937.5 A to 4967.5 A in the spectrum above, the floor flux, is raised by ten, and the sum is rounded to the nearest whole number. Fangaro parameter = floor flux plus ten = 29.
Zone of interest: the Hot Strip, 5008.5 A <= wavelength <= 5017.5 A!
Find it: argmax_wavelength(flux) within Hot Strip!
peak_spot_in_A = 5009.0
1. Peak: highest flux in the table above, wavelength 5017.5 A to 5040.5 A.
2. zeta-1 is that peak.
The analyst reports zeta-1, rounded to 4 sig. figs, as 21.70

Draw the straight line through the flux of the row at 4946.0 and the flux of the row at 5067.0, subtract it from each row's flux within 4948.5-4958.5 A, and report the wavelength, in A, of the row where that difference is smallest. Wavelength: 4949.0 A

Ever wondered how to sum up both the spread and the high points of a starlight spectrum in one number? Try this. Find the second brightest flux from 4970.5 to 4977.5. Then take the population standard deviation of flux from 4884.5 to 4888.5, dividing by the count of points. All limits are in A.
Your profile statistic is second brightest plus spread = 21.4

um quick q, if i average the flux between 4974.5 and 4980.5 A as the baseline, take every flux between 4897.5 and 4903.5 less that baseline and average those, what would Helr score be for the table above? 2.0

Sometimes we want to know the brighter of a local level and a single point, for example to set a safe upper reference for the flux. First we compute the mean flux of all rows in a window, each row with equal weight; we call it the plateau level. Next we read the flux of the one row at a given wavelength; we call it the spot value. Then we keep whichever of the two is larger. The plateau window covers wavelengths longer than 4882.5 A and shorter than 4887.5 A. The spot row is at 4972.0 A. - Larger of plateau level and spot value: 21.17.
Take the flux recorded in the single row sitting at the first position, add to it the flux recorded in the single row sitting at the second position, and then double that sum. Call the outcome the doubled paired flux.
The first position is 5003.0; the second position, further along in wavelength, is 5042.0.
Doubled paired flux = 79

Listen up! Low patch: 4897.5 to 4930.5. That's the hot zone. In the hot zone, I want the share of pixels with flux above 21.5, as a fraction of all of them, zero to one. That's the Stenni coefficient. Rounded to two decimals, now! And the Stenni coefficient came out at 0.45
